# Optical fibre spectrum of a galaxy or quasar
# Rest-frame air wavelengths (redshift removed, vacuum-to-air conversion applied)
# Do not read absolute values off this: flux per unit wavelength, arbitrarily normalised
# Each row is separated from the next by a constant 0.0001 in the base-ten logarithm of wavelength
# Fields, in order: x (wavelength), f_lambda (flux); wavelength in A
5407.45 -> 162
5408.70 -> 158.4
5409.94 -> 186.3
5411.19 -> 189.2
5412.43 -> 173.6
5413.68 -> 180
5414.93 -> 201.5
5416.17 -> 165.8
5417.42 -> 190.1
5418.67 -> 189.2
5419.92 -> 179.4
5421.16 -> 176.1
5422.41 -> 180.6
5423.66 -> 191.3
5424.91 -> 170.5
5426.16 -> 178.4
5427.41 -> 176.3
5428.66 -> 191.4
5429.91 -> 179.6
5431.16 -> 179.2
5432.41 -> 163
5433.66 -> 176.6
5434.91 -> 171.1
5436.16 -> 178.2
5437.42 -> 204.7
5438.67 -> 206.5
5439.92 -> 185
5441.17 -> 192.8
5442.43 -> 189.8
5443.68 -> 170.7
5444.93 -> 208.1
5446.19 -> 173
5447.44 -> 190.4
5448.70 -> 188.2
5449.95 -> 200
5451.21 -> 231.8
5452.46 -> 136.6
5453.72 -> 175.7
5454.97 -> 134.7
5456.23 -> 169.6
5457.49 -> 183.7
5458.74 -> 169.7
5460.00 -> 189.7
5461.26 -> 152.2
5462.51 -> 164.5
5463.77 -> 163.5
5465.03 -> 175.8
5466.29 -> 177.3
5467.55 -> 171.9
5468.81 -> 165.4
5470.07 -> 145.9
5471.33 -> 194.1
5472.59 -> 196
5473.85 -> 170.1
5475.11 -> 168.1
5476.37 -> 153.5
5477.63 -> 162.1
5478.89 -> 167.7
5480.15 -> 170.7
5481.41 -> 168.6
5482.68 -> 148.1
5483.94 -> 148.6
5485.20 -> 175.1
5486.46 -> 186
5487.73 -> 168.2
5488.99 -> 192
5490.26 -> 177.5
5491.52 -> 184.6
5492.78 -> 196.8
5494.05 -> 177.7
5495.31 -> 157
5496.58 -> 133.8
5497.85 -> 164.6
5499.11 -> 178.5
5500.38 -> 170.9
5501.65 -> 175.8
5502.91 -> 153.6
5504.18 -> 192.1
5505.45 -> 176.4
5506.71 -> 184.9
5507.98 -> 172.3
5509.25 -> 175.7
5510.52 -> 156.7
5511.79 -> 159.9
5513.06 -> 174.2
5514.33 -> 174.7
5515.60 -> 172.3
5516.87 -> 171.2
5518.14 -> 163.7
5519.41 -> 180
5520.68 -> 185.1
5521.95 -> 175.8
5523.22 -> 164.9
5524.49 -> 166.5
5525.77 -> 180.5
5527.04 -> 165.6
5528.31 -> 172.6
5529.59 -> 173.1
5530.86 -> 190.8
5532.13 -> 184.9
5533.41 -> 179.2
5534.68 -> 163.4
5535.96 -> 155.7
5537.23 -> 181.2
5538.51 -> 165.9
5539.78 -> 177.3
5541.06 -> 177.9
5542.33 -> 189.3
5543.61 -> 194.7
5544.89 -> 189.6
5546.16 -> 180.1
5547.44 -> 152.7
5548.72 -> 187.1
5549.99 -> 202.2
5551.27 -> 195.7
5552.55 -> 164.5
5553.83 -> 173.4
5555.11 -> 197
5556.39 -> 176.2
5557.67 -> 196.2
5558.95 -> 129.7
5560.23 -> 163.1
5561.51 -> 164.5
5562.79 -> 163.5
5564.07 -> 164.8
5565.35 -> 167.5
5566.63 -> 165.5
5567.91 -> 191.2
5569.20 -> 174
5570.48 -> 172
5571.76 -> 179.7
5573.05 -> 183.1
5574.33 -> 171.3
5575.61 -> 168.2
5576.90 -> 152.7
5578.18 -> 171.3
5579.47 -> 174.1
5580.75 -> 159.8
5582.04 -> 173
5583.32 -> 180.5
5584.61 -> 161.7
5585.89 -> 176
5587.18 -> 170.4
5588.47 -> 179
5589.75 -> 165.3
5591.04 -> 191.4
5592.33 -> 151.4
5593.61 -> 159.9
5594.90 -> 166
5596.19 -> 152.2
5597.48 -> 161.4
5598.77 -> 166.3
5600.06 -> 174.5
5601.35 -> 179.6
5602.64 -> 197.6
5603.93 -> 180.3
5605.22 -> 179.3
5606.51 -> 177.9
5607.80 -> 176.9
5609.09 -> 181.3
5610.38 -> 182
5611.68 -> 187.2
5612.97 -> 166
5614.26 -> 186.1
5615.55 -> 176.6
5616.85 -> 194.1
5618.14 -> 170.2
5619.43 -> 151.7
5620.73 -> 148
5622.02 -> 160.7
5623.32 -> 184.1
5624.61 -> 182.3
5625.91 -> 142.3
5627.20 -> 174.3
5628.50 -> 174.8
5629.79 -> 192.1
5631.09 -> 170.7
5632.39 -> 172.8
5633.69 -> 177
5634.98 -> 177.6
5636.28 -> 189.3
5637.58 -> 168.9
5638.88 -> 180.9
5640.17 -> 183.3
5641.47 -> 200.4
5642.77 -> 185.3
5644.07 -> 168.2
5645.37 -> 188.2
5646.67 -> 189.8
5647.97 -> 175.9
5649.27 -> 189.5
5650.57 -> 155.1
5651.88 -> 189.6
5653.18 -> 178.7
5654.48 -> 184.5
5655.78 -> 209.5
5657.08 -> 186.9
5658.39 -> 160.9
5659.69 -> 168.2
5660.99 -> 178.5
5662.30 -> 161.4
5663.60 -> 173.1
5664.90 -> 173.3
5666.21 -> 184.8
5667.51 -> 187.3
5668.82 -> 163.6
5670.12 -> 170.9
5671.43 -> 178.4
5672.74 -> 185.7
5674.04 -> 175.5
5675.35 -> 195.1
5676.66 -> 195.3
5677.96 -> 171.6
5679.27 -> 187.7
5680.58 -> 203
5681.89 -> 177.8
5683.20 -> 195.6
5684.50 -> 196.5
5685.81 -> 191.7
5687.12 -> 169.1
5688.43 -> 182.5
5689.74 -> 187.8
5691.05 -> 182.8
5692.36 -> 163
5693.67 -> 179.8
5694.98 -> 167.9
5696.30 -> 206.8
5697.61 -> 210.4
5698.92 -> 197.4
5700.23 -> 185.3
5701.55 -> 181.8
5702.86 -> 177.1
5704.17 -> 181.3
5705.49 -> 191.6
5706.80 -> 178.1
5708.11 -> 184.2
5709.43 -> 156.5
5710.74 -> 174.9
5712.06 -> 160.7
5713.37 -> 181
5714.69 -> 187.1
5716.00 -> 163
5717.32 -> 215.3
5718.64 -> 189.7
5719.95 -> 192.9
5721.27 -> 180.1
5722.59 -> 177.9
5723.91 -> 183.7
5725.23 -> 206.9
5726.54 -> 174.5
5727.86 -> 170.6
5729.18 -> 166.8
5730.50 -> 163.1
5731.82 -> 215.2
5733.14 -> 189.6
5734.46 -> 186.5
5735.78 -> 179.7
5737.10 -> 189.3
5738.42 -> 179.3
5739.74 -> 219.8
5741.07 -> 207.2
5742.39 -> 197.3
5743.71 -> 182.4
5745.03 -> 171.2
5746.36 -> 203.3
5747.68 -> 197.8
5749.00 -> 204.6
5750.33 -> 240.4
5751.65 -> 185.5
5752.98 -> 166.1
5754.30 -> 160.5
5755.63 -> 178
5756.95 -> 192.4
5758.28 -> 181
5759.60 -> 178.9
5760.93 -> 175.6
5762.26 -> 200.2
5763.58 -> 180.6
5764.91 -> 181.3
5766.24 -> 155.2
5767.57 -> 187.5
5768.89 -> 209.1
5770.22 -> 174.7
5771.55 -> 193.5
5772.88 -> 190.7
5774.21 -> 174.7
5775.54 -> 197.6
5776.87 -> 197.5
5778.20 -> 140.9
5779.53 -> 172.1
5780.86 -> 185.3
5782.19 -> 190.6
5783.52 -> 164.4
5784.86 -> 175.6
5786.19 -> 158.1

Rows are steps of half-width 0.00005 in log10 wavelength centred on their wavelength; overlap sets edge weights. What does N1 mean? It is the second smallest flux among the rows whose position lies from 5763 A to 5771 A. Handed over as 174.7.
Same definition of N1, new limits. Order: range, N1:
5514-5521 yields 171.2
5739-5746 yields 182.4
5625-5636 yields 170.7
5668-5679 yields 170.9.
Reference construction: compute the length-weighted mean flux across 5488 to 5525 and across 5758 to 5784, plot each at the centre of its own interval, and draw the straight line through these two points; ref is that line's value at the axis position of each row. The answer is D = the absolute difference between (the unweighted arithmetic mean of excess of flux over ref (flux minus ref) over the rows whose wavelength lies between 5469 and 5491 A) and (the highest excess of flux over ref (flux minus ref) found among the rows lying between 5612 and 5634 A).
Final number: 19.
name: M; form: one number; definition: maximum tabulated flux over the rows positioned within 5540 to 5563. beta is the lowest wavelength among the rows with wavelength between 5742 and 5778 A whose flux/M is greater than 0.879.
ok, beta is 5742.39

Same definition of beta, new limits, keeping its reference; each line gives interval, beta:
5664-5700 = 5666.21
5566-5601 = 5567.91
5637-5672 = 5638.88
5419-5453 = 5419.92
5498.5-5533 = 5499.11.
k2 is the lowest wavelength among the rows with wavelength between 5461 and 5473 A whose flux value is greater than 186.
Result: 5471.33 A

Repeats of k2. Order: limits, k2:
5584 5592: 5591.04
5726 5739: 5731.82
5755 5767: 5756.95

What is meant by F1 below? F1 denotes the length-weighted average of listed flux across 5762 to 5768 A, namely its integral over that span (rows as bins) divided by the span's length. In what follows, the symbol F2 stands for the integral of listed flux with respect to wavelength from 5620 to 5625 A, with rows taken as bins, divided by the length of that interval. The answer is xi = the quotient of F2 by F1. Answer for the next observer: 0.94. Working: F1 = 179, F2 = 168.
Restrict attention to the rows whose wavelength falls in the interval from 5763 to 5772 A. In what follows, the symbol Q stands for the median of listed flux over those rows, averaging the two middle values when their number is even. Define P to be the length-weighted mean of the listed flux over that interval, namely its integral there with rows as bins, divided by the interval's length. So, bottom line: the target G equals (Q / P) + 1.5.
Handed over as 2.491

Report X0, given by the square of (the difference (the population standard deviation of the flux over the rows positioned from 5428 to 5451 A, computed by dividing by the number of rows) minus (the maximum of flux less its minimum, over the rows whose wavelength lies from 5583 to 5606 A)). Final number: 1114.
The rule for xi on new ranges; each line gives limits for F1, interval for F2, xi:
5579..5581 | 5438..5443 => 1.15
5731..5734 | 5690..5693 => 0.88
